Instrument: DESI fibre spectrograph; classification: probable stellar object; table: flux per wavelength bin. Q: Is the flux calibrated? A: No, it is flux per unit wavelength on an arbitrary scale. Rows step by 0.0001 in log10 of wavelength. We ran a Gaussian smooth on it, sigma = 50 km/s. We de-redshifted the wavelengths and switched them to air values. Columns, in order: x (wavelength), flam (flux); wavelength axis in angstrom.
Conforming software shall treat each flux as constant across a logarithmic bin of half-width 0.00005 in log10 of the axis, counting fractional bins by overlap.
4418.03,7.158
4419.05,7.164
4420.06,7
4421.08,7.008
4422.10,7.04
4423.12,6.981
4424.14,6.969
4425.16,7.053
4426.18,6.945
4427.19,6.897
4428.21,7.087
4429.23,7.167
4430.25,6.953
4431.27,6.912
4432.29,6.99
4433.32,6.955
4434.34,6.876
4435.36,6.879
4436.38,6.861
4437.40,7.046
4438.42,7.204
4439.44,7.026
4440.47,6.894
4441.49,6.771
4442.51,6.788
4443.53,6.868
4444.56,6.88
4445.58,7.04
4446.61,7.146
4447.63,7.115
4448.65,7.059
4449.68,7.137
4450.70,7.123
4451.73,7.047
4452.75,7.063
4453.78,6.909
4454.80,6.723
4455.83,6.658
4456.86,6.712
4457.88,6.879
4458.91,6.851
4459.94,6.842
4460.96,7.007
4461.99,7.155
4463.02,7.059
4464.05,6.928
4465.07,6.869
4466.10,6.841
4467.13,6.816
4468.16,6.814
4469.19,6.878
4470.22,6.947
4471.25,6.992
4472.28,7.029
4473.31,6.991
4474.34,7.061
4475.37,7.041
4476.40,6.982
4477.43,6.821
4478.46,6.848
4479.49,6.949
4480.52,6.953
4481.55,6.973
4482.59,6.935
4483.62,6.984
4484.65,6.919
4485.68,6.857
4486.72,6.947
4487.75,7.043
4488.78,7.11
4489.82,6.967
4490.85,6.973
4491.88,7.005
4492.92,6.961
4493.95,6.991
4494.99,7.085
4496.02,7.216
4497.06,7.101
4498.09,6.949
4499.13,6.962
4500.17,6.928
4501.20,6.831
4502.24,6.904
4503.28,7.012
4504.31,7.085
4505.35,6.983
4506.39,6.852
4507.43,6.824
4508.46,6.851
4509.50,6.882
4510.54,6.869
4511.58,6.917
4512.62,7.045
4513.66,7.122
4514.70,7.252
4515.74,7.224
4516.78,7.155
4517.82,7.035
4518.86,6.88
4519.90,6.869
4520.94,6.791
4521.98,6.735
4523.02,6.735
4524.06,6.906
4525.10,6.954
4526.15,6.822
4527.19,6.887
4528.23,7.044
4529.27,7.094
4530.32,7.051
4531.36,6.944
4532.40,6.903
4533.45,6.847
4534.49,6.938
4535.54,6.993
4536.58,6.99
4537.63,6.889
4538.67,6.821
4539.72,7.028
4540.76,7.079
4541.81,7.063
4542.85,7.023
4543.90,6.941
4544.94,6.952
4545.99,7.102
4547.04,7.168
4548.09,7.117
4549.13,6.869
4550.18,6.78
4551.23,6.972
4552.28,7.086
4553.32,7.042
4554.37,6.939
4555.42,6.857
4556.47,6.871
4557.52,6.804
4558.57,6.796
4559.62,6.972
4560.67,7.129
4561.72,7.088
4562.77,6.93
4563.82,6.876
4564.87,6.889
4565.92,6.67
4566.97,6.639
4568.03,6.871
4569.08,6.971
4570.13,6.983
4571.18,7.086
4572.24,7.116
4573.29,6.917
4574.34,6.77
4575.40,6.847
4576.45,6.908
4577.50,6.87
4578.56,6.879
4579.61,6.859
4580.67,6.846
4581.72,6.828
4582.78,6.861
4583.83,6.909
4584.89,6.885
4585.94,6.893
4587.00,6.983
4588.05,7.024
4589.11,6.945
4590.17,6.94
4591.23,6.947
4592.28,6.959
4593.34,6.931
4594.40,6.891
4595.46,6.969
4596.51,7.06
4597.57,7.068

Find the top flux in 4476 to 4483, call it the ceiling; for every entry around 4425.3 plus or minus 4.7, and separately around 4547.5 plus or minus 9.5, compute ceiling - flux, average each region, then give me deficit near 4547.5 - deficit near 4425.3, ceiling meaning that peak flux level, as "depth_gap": 0.03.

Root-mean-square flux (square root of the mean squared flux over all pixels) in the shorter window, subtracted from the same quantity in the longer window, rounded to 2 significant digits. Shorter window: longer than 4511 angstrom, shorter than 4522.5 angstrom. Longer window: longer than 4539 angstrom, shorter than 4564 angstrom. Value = -0.025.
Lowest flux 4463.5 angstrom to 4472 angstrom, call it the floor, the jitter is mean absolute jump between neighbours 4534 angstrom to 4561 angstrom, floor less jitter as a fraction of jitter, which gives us 77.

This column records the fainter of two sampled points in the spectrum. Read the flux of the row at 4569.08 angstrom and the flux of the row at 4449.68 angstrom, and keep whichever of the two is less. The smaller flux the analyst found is 6.97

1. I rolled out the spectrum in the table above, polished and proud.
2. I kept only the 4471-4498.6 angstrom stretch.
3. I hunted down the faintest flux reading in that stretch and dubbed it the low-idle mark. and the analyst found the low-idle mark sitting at 6.821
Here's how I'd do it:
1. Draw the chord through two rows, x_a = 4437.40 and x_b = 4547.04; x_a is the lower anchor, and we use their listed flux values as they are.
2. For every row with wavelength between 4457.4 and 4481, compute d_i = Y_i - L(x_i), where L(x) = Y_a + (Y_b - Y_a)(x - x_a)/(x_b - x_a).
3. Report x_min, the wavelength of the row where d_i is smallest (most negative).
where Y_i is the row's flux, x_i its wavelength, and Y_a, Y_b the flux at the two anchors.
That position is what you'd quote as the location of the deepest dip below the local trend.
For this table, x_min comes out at 4477.43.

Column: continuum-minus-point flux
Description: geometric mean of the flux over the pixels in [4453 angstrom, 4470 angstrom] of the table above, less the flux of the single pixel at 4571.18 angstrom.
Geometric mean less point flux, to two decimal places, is -0.22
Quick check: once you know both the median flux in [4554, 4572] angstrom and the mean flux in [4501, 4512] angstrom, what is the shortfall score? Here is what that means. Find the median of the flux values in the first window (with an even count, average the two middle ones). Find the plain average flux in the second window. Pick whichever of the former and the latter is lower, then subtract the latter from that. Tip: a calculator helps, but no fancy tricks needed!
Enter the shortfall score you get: -0.021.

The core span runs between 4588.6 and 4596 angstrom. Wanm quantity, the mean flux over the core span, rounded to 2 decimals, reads 6.94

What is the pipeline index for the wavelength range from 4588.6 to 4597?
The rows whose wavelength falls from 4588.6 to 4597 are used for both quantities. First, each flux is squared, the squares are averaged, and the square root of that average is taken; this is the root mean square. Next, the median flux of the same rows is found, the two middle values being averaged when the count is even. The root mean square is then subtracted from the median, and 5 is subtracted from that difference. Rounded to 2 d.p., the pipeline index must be -5.01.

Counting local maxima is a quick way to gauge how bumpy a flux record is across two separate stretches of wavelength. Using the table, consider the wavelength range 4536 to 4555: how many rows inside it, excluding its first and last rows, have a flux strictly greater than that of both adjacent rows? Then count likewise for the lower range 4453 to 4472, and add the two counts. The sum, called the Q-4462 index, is 5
